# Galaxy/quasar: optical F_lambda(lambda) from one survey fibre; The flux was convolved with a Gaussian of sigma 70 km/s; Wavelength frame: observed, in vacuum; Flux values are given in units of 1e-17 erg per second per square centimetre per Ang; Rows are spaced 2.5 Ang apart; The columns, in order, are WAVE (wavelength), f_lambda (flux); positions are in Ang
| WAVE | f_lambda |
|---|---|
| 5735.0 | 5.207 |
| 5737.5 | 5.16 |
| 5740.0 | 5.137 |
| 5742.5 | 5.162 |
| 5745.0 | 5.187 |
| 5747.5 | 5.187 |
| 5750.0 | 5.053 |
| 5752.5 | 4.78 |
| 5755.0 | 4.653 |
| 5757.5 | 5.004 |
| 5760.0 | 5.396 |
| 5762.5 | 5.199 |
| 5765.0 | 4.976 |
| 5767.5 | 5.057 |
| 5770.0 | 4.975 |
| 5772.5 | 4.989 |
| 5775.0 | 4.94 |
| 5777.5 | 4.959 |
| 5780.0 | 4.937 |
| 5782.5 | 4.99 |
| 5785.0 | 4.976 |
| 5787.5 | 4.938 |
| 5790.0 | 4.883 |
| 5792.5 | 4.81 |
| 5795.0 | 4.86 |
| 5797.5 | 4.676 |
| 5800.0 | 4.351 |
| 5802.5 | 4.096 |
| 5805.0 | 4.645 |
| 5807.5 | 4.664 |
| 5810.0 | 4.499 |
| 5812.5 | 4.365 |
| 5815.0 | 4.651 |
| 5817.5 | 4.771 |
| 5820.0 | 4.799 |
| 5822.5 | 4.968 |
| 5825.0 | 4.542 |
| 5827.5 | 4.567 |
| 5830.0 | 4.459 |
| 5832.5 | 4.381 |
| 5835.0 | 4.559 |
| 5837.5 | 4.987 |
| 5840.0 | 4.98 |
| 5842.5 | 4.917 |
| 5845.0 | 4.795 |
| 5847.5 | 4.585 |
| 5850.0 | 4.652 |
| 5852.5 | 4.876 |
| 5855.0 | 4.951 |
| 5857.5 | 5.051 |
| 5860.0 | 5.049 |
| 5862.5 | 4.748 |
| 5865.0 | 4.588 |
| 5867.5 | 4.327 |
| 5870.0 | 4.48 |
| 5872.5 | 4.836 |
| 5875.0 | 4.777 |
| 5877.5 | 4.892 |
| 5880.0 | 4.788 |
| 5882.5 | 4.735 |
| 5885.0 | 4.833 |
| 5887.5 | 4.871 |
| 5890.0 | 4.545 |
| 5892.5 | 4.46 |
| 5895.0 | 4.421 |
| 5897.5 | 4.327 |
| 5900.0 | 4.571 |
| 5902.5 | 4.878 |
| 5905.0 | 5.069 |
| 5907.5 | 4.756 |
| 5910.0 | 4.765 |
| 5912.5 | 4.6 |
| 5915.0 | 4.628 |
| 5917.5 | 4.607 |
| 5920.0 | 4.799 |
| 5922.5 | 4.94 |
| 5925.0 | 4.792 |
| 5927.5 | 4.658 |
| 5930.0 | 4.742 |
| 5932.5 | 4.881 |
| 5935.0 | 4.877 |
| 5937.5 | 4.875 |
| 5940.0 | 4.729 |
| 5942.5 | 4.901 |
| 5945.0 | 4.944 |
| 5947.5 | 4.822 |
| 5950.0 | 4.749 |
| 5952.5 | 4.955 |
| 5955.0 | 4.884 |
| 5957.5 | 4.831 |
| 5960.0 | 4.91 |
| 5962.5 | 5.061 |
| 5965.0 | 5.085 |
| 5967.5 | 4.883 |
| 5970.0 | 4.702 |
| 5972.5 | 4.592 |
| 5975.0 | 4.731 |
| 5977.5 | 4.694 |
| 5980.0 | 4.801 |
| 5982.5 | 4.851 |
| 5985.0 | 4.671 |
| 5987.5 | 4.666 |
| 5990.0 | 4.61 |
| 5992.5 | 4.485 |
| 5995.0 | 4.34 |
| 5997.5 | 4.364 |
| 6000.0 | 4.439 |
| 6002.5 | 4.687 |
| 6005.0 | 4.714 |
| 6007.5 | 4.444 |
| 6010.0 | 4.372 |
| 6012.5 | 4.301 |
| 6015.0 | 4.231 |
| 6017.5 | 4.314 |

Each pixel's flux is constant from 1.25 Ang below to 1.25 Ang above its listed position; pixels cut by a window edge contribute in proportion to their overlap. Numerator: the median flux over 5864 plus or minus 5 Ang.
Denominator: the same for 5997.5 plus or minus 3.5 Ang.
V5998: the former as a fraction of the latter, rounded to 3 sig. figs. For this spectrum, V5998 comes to 1.07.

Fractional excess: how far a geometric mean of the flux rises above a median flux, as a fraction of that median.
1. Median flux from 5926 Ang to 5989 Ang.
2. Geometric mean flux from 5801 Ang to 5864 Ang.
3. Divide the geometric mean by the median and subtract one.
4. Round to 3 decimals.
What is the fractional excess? -0.028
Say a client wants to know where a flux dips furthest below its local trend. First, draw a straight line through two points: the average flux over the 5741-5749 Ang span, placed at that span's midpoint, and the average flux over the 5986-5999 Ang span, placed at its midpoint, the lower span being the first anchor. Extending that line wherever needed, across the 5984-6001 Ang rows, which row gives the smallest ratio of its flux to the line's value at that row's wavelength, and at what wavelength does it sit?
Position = 5995.0 Ang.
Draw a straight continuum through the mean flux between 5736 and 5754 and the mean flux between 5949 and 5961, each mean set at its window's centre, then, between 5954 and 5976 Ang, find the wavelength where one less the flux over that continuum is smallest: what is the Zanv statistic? 5965.0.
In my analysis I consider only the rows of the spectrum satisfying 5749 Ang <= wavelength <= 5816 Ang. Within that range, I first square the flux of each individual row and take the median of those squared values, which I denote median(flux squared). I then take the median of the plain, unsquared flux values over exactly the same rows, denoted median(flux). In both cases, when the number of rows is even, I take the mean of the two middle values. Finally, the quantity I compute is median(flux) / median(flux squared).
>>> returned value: 0.203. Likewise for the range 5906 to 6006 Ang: 0.210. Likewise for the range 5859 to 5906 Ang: 0.211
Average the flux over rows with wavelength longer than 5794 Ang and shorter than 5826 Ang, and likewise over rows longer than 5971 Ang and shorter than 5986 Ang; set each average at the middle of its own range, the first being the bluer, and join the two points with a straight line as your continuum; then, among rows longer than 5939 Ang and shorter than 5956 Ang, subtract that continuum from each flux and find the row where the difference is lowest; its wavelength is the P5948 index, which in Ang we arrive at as 5940.0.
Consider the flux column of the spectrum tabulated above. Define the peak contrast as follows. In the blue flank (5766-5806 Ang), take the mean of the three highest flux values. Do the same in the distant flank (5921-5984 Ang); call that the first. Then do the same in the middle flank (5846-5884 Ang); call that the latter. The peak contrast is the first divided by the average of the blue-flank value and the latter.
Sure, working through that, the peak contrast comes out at 1.00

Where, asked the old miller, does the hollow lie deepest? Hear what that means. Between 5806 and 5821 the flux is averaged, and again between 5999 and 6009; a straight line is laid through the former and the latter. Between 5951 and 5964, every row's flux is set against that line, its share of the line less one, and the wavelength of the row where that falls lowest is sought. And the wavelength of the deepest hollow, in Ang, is 5957.5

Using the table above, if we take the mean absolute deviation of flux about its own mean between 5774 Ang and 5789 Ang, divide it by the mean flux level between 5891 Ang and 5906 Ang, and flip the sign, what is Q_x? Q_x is 0.00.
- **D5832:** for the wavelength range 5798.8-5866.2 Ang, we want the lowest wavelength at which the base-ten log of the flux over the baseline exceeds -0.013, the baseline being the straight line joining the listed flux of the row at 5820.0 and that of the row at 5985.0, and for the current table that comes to 5817.5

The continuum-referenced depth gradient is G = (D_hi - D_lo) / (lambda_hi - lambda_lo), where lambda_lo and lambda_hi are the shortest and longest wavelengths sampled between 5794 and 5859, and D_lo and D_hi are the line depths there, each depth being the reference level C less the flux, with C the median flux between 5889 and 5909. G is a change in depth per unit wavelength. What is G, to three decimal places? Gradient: -0.003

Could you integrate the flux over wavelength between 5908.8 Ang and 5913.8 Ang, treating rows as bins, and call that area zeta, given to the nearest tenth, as 23.4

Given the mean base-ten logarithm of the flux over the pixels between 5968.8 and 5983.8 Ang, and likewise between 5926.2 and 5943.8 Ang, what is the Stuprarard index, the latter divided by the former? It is 1.01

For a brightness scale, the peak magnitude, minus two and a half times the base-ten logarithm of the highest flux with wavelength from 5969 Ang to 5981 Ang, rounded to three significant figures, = -1.70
